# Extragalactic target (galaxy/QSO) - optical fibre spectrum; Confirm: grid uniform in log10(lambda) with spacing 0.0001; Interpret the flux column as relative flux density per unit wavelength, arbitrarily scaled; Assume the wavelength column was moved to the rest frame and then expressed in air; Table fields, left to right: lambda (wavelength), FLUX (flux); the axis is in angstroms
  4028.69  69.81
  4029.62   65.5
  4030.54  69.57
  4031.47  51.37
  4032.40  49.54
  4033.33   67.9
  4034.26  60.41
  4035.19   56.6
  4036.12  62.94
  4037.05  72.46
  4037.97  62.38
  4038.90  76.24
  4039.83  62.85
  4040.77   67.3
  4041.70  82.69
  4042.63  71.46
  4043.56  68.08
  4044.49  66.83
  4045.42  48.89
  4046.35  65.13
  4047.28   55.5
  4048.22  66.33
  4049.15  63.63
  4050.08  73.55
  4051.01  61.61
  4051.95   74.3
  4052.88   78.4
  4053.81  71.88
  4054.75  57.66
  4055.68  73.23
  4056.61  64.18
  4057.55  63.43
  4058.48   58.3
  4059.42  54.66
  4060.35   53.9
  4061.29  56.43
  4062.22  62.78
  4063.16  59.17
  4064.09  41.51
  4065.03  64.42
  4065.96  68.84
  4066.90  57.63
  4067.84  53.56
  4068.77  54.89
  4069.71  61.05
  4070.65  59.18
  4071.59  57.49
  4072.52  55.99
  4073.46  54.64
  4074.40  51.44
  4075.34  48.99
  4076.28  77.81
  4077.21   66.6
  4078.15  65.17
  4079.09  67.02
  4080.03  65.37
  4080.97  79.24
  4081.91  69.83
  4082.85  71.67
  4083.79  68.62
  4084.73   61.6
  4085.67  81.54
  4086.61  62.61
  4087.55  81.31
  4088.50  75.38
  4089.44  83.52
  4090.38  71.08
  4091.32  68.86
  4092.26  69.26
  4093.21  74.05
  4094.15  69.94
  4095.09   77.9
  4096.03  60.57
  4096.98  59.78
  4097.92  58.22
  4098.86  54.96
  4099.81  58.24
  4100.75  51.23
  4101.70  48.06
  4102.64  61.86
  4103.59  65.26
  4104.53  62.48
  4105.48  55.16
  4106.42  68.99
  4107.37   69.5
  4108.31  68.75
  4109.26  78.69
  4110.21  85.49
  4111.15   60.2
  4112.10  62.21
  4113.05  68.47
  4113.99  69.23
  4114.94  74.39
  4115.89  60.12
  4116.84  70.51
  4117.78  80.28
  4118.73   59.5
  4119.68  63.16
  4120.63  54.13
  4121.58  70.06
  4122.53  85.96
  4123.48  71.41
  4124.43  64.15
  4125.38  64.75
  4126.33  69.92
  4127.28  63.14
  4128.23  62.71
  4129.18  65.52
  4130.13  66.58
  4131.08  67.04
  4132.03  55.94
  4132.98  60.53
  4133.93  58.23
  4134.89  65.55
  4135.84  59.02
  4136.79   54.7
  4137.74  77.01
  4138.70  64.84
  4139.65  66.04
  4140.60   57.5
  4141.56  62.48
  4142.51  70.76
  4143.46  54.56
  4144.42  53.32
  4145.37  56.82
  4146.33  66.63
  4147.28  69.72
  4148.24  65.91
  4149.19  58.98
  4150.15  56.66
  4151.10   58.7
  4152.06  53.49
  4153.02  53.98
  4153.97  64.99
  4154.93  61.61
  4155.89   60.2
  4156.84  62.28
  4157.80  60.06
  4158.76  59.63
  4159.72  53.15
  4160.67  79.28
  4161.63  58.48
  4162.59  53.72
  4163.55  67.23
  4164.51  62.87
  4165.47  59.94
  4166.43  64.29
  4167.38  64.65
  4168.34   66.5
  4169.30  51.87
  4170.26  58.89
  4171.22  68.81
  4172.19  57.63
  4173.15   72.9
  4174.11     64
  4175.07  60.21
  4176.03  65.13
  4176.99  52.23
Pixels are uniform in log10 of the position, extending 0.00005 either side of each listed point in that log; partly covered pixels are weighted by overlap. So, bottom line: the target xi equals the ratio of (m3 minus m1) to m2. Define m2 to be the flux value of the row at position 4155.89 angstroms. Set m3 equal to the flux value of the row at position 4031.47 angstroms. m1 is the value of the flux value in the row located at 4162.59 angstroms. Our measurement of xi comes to -0.04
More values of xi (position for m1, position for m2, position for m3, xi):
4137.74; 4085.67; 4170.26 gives -0.22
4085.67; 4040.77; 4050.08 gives -0.12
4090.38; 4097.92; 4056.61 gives -0.12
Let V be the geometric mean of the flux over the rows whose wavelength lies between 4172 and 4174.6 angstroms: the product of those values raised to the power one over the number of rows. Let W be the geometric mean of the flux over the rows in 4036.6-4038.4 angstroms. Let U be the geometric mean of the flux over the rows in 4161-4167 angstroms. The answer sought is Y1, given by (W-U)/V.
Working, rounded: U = 61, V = 65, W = 67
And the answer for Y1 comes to 0.10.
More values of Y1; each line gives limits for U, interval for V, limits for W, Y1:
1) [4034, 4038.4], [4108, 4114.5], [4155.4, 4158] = -0.03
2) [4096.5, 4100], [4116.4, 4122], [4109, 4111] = 0.37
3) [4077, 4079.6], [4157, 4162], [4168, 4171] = -0.12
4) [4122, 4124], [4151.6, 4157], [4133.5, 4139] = -0.26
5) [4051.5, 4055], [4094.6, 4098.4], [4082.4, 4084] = 0.00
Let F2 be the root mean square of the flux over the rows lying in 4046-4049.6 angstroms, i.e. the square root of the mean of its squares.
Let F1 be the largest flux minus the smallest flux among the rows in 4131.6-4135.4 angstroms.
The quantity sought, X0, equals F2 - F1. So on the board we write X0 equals 53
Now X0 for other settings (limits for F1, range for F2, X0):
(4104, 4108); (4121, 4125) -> 59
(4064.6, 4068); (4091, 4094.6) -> 55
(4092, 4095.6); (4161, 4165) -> 52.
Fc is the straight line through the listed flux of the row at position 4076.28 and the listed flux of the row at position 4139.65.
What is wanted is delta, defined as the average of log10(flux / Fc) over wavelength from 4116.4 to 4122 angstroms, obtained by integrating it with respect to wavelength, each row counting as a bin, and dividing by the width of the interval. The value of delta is -0.03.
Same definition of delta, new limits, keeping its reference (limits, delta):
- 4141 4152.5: -0.03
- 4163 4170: 0.01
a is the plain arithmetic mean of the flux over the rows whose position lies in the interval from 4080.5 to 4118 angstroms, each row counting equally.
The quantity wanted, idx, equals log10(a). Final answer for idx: 1.83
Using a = 68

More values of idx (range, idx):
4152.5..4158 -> 1.78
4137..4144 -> 1.81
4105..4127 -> 1.84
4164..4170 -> 1.79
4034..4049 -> 1.82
